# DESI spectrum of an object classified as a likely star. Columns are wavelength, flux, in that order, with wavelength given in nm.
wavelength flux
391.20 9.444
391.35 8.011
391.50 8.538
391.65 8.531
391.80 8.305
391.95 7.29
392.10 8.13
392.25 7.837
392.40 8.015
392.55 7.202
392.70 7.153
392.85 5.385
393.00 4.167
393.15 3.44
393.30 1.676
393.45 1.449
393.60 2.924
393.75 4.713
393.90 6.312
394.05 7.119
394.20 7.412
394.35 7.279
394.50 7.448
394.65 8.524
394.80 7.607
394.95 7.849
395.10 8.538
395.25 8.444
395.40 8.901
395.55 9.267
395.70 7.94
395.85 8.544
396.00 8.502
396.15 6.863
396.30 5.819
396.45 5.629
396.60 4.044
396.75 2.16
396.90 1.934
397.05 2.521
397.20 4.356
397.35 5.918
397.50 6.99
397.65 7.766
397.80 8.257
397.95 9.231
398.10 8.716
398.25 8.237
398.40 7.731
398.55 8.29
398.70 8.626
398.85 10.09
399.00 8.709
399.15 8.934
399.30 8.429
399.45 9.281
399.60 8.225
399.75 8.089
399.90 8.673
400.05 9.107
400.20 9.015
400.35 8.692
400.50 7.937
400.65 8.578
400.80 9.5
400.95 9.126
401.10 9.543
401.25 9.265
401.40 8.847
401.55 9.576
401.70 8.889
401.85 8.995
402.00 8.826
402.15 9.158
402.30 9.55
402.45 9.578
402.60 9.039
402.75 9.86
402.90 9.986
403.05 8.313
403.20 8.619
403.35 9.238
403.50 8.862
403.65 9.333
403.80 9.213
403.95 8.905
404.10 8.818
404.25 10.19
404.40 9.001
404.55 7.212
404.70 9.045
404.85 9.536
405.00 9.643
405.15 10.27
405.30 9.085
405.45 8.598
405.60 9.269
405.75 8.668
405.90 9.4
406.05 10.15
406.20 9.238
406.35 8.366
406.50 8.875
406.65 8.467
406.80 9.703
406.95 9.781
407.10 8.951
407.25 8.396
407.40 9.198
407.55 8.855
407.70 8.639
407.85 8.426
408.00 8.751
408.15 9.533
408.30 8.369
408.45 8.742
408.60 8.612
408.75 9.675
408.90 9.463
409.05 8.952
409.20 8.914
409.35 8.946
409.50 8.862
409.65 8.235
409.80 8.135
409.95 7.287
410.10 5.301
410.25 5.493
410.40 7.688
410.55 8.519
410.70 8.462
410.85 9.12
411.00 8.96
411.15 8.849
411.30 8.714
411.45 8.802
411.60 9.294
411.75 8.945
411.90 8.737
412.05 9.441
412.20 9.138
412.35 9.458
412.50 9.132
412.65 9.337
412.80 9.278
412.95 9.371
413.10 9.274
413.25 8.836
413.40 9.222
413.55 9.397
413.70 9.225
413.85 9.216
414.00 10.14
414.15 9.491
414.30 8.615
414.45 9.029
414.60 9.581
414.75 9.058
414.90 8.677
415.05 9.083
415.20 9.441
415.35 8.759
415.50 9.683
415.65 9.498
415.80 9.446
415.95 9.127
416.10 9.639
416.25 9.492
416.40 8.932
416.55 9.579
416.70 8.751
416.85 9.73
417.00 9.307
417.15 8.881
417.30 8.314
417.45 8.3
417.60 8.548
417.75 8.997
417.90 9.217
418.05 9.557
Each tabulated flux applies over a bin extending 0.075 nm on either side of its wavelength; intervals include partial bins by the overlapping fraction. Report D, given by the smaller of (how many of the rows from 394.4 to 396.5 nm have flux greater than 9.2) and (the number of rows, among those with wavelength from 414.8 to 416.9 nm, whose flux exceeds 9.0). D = 1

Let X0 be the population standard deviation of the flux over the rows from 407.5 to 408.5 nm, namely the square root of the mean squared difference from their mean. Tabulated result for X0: 0.36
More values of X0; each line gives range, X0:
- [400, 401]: 0.47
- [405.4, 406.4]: 0.56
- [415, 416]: 0.29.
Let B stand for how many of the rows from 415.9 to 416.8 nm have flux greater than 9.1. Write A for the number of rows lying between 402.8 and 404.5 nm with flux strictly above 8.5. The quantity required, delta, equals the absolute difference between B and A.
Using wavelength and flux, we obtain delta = 6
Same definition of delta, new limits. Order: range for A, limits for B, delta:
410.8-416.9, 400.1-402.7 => 33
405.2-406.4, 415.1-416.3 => 0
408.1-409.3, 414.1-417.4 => 5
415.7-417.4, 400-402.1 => 4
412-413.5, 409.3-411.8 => 8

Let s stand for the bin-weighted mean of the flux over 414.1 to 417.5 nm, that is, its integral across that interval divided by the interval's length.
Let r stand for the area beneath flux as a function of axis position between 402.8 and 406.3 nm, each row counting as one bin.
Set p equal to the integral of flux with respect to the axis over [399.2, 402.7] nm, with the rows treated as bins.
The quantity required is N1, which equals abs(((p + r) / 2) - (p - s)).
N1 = 9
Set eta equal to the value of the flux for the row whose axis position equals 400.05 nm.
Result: 9.107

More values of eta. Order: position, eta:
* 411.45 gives 8.802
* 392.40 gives 8.015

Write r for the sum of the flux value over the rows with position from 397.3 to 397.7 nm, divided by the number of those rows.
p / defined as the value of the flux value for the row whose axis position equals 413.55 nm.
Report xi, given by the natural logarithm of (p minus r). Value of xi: 0.9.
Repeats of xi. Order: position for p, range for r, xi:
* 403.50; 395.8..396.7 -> 0.8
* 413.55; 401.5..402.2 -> -1.2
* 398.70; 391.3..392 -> -0.7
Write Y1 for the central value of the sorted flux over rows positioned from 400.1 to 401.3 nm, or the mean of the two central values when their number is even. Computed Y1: 9.1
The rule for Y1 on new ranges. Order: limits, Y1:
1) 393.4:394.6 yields 6.7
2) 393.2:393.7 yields 1.7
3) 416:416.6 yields 9.5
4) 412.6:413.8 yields 9.3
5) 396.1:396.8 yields 5.6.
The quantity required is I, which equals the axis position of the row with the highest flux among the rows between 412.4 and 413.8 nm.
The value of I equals 413.55 nm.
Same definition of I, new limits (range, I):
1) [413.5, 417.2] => 414.00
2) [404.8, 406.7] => 405.15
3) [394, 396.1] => 395.55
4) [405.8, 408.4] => 406.05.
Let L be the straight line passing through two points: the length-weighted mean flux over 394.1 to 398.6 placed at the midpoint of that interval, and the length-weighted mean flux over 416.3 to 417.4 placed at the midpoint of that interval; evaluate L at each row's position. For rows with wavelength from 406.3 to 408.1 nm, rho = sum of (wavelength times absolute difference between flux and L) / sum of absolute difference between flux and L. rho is 407.10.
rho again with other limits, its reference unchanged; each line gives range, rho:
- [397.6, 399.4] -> 398.54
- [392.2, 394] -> 393.23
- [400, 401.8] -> 400.91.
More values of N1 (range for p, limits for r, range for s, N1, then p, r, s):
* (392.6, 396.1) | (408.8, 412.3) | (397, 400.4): 11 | 22.9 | 29.6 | 8.03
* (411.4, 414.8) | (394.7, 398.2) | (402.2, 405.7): 5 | 31.4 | 23.8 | 9.18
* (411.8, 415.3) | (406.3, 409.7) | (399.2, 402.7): 8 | 32.3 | 30.3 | 8.96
